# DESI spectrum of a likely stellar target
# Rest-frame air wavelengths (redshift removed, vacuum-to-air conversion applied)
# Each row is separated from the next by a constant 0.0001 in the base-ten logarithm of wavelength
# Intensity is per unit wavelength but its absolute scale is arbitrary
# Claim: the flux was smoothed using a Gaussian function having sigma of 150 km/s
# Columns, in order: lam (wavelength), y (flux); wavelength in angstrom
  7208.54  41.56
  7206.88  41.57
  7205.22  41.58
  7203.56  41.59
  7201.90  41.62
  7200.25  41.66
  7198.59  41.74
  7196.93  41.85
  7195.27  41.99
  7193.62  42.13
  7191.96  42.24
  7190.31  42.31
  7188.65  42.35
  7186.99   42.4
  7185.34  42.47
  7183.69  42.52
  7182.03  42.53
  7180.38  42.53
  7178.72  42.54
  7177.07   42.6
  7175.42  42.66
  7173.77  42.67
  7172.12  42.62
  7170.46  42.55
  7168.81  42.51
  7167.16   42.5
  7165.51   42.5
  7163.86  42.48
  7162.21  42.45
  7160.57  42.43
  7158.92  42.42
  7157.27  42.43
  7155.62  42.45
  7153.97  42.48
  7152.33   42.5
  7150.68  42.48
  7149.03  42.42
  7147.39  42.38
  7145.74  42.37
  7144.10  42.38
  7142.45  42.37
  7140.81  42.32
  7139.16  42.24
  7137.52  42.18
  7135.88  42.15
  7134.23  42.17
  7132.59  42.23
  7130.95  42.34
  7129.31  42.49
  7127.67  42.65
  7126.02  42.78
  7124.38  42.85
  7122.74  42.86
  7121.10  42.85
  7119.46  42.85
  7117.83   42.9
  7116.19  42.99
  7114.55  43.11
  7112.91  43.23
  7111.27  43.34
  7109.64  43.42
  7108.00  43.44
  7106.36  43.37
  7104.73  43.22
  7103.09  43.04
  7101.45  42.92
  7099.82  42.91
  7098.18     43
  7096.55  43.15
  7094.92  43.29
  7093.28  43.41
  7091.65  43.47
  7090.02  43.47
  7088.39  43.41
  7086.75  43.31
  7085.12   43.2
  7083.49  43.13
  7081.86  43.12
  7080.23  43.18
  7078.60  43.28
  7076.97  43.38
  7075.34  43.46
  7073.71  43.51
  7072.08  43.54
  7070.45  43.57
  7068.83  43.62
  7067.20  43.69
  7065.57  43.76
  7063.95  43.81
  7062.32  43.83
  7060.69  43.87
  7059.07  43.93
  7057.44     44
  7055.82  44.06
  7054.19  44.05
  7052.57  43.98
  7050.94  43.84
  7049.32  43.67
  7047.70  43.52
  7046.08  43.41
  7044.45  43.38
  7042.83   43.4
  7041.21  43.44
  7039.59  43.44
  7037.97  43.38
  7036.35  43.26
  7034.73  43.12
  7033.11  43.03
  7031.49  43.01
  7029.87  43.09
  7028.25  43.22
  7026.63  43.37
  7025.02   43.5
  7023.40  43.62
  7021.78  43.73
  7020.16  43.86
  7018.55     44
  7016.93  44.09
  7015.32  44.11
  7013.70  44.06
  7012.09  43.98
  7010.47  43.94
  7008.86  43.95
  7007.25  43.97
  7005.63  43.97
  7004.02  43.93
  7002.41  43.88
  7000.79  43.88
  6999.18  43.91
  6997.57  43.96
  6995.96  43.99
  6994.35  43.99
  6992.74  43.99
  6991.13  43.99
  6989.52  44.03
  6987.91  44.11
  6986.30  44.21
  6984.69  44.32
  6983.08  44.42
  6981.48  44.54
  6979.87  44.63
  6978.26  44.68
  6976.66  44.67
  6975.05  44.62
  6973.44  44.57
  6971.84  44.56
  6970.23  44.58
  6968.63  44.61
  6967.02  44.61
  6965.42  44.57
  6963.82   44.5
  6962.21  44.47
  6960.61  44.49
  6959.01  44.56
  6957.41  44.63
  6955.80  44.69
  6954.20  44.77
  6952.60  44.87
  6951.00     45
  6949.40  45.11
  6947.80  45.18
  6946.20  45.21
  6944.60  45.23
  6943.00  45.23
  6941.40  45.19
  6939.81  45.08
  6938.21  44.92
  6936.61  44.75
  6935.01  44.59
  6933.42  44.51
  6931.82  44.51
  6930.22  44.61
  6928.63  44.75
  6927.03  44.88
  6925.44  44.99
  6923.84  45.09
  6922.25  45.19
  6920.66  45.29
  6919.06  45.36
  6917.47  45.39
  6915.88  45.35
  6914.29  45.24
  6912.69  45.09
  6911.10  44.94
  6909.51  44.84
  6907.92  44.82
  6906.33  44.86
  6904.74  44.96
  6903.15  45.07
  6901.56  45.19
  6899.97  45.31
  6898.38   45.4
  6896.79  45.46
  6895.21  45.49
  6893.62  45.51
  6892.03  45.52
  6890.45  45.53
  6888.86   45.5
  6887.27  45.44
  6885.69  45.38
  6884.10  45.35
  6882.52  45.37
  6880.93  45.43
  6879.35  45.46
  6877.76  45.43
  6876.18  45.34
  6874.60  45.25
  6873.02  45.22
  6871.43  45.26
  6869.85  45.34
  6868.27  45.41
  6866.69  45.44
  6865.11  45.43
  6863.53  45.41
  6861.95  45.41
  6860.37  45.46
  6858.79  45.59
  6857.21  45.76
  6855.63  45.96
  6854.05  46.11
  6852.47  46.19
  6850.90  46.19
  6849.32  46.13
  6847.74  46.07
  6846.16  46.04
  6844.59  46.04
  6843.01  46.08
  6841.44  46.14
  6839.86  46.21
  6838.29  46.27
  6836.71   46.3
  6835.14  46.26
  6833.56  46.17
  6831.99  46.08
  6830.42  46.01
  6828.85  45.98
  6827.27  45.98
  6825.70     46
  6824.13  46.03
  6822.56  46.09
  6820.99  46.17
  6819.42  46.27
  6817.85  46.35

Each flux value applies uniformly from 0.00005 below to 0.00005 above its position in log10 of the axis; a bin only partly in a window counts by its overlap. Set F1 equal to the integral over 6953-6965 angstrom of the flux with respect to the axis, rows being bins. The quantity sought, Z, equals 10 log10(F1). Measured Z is 27.3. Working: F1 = 535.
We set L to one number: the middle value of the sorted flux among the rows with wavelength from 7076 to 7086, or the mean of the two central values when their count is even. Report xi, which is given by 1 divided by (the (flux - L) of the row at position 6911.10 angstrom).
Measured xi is 0.6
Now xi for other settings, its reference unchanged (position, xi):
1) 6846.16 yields 0.4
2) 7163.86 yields -1.4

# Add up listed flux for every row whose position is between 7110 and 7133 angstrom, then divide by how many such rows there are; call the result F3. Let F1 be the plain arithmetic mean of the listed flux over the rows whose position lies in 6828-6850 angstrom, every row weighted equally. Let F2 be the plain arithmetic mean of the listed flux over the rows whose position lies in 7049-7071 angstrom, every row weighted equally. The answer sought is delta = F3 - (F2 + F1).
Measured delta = -47.1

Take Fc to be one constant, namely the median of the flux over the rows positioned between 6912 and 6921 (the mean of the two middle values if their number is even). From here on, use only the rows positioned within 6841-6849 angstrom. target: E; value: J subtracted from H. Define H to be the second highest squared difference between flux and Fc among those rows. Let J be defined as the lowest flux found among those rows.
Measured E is -45.5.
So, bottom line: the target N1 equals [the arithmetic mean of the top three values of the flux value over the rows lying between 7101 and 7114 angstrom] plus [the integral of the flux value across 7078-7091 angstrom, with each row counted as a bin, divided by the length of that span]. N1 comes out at 86.7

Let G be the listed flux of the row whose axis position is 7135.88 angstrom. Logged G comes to 42.15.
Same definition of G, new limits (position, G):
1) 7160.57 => 42.43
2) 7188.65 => 42.35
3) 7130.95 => 42.34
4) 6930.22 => 44.61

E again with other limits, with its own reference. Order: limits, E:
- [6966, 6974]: -44.0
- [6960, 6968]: -43.8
